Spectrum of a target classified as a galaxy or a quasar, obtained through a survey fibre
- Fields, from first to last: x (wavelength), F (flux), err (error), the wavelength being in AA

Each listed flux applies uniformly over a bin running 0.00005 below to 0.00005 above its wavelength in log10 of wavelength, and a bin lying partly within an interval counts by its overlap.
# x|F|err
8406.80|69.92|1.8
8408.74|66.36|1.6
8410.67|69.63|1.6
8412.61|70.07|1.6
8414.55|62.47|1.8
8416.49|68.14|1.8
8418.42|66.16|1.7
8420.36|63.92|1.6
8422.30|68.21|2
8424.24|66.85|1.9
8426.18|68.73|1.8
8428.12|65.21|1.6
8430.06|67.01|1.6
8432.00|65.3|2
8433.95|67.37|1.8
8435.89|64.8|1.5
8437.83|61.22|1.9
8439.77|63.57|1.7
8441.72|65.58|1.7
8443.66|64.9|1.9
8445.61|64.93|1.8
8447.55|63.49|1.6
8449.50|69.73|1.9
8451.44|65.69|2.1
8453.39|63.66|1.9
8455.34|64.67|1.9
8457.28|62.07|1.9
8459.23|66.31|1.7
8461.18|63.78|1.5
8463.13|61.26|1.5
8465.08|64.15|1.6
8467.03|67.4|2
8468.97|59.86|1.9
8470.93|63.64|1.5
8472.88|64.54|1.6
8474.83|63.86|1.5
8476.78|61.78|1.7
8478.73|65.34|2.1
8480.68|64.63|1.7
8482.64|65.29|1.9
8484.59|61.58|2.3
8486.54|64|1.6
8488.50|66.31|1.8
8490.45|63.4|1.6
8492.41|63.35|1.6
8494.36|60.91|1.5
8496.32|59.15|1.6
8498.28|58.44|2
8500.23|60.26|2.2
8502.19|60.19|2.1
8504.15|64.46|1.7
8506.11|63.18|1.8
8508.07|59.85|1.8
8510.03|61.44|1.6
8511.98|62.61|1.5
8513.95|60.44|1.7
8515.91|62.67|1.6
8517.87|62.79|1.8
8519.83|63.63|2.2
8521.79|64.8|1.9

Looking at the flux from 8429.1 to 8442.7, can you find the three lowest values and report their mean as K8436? 63.2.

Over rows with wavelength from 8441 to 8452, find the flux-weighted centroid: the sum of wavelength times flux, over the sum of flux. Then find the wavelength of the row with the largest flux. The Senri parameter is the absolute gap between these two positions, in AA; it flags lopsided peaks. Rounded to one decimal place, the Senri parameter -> 2.9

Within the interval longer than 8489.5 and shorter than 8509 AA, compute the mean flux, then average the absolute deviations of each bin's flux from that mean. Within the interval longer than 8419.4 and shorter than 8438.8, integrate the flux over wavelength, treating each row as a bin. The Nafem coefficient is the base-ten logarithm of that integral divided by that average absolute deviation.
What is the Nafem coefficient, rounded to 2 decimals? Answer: 2.85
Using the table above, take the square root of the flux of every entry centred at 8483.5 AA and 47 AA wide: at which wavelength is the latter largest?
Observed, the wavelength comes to 8467.03 AA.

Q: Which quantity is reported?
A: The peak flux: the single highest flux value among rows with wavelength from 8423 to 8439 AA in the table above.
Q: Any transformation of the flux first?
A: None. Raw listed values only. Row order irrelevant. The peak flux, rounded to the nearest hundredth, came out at 68.73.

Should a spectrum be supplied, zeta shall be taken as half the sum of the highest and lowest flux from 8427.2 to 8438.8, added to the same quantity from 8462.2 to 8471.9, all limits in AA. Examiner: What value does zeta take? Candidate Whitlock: 128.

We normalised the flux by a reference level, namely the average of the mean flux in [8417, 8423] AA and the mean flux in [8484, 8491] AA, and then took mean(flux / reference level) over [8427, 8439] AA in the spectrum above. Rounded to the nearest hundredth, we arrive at 1.00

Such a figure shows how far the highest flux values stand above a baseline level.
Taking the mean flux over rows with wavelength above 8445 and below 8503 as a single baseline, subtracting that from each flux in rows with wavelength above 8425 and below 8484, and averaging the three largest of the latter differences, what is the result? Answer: 5.2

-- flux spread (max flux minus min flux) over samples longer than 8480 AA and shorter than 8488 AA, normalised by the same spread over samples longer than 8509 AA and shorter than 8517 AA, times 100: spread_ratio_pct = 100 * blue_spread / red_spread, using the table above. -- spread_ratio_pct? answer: 166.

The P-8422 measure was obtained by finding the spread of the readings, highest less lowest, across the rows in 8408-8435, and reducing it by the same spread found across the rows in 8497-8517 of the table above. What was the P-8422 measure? 1.58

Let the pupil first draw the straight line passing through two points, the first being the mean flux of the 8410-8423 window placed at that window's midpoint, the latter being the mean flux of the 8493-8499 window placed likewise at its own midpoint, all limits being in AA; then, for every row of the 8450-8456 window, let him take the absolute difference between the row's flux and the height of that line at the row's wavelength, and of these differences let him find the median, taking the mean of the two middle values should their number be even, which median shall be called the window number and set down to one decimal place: 1.3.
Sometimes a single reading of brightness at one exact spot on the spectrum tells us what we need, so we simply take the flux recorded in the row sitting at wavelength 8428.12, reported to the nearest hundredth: 65.21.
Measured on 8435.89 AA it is 64.80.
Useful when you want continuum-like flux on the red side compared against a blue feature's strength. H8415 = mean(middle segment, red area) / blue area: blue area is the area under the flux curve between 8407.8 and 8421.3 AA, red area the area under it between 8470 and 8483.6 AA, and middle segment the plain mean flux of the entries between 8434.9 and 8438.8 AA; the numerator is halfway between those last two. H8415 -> 0.52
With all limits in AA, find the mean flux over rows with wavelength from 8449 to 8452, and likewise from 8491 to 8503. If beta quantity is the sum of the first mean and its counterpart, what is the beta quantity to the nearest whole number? 128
